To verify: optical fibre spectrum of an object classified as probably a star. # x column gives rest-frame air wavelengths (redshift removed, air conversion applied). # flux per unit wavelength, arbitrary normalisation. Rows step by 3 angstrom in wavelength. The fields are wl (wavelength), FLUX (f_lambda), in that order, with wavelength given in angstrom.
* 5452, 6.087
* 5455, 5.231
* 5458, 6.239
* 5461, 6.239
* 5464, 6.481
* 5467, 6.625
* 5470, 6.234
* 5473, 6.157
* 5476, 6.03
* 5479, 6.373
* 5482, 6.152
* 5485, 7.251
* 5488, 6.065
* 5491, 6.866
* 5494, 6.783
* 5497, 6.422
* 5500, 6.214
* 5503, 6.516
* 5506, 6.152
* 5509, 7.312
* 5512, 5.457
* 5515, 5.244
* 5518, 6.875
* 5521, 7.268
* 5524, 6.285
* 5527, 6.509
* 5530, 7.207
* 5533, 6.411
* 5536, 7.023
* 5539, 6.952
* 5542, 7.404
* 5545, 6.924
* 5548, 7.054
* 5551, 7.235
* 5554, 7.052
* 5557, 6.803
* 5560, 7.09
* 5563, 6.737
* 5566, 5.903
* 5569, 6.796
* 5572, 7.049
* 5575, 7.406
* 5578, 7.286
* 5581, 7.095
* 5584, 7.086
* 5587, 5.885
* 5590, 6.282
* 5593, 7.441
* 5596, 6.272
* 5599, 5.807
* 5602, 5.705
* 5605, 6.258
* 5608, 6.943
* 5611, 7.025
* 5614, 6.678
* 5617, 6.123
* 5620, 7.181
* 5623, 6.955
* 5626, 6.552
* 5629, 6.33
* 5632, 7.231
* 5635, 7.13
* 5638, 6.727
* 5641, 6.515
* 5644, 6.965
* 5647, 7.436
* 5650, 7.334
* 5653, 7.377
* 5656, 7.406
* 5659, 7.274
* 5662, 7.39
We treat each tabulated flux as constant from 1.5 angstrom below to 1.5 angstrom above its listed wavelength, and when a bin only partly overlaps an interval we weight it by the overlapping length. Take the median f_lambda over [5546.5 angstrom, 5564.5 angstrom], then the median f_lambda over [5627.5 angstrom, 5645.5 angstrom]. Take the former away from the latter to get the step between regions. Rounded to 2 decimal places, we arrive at -0.21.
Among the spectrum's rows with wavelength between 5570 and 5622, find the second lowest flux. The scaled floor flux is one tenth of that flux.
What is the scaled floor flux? 0.581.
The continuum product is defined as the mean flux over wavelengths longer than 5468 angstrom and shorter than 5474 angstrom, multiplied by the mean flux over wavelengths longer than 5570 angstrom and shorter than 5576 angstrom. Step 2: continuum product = 45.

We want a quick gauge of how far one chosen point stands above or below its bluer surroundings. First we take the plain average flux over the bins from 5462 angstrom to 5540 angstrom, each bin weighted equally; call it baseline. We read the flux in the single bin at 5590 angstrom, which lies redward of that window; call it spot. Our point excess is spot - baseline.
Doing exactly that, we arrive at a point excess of -0.21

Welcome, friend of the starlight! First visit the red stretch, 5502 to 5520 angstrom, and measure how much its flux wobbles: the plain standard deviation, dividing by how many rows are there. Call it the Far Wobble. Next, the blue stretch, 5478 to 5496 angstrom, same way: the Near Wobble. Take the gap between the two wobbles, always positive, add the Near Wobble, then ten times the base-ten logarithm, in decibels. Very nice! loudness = -1.3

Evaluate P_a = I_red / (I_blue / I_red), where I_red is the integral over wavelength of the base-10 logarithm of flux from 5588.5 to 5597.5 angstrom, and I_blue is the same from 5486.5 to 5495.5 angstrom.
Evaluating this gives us 7.5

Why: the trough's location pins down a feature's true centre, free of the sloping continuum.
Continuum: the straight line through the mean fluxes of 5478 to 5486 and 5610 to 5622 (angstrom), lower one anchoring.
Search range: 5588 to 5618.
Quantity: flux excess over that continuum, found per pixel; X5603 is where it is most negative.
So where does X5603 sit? 5602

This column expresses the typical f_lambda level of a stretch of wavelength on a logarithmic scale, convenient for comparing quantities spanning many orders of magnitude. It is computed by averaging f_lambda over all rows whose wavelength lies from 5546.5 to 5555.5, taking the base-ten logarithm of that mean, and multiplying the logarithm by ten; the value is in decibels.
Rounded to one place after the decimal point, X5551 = 8.5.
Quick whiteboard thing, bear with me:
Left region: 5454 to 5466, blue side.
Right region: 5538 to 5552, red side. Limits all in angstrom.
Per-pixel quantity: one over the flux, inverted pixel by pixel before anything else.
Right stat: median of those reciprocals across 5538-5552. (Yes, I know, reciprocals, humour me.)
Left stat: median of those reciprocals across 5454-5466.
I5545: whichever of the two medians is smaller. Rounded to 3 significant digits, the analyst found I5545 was 0.142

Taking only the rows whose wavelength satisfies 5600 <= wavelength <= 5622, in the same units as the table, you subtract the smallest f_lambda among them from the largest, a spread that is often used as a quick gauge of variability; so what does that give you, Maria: 1.5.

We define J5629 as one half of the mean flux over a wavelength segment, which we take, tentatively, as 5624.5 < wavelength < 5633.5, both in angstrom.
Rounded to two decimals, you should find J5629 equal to 3.35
